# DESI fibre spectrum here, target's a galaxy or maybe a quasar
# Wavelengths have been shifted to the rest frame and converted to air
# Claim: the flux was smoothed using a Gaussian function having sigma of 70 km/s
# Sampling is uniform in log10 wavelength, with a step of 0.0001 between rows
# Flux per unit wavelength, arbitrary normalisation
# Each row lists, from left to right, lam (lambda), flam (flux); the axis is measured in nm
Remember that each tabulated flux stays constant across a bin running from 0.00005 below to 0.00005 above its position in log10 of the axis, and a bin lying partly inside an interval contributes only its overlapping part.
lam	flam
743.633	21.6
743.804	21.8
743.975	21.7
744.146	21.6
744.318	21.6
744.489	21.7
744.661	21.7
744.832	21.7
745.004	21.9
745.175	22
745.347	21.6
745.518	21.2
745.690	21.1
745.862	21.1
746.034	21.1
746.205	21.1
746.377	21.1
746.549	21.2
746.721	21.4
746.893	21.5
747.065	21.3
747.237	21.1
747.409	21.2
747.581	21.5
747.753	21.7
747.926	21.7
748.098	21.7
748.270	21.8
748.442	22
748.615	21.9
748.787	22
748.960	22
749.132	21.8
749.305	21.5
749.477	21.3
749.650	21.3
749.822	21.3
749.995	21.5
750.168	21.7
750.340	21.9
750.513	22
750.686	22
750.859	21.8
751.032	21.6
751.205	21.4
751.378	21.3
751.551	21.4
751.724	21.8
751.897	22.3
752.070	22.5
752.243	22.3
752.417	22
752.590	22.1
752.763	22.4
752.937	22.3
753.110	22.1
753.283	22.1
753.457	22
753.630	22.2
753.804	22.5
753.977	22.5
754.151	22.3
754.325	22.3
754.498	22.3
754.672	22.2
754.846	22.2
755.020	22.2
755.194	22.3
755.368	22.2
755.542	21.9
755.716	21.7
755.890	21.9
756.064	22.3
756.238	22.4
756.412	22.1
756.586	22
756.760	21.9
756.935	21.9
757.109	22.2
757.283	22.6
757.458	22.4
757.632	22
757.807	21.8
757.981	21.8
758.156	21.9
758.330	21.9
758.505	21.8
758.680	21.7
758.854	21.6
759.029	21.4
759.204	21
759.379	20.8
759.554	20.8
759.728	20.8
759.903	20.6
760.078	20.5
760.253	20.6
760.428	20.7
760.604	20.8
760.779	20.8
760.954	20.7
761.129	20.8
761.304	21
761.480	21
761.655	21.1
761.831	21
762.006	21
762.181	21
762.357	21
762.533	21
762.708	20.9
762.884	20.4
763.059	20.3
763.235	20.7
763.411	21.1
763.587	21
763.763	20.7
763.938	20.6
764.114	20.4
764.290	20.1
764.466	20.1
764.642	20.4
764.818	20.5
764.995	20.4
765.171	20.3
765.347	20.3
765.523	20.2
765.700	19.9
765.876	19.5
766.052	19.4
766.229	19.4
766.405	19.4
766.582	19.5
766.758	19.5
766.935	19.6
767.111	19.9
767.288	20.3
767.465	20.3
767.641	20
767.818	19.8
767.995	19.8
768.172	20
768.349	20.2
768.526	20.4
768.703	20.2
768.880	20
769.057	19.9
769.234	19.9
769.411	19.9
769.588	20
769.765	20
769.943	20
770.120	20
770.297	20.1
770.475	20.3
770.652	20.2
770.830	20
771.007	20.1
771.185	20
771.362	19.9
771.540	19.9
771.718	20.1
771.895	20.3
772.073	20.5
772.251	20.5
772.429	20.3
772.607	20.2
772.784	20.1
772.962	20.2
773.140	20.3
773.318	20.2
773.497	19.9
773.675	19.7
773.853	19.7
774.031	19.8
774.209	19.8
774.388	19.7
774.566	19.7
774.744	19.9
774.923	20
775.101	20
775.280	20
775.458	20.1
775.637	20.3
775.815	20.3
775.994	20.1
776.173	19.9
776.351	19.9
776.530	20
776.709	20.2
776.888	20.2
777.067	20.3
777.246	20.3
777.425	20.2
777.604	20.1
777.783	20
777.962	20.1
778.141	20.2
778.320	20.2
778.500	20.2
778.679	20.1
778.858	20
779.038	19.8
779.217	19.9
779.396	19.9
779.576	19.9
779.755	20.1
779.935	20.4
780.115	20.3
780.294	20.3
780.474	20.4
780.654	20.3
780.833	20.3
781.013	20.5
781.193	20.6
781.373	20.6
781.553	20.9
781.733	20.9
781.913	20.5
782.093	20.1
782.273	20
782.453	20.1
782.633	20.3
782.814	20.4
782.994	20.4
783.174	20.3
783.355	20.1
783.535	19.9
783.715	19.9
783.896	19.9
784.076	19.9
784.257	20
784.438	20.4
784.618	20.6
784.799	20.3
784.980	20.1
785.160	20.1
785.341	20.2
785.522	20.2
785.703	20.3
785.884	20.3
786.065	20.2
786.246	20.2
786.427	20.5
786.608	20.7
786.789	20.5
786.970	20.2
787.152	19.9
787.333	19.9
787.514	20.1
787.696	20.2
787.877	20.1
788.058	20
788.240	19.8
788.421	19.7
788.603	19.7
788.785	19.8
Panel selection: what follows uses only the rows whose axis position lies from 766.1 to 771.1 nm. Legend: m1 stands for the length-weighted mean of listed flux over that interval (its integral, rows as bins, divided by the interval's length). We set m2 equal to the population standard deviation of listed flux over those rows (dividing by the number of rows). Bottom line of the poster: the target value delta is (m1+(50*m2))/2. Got 16.7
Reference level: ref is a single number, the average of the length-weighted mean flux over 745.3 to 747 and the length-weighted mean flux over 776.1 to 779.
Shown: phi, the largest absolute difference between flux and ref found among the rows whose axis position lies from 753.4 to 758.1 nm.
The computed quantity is 1.9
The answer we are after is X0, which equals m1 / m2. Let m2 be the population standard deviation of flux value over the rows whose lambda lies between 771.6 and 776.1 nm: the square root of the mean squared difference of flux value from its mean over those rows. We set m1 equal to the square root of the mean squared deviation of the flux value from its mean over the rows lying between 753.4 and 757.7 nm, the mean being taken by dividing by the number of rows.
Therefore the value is 0.91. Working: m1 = 0.22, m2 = 0.241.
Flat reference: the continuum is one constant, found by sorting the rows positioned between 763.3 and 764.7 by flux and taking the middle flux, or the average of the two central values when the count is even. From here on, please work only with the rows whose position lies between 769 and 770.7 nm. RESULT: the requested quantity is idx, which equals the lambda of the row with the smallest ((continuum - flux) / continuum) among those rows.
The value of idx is 770.475 nm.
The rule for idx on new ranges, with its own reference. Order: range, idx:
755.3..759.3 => 757.283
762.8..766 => 763.411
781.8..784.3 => 781.913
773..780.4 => 779.935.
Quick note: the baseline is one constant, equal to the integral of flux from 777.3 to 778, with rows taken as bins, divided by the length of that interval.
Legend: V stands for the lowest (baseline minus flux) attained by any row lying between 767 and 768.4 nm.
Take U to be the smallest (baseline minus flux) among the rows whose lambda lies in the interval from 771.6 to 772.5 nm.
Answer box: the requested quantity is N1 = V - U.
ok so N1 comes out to 0.2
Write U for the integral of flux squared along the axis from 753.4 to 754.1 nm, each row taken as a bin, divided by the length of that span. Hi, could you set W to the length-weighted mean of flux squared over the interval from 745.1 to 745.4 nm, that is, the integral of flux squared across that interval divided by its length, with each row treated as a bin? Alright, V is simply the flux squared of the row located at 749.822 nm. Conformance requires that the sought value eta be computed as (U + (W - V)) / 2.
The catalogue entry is 260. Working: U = 498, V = 454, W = 475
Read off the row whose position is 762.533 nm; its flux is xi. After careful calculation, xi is 21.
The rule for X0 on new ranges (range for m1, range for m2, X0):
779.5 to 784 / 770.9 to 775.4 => 1.18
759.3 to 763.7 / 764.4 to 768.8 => 0.58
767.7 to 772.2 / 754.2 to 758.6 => 0.77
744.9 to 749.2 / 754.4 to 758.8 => 1.43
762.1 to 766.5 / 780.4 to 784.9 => 1.81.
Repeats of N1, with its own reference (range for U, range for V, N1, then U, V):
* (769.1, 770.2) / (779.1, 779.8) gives -0.1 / 0.1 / 0.0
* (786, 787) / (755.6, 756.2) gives -1.6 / -0.6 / -2.2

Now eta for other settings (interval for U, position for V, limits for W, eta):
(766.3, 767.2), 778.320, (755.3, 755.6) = 231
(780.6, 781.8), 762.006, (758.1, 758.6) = 230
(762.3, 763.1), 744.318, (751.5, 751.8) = 216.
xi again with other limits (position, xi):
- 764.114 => 20.4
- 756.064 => 22.3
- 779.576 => 19.9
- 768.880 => 20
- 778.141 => 20.2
